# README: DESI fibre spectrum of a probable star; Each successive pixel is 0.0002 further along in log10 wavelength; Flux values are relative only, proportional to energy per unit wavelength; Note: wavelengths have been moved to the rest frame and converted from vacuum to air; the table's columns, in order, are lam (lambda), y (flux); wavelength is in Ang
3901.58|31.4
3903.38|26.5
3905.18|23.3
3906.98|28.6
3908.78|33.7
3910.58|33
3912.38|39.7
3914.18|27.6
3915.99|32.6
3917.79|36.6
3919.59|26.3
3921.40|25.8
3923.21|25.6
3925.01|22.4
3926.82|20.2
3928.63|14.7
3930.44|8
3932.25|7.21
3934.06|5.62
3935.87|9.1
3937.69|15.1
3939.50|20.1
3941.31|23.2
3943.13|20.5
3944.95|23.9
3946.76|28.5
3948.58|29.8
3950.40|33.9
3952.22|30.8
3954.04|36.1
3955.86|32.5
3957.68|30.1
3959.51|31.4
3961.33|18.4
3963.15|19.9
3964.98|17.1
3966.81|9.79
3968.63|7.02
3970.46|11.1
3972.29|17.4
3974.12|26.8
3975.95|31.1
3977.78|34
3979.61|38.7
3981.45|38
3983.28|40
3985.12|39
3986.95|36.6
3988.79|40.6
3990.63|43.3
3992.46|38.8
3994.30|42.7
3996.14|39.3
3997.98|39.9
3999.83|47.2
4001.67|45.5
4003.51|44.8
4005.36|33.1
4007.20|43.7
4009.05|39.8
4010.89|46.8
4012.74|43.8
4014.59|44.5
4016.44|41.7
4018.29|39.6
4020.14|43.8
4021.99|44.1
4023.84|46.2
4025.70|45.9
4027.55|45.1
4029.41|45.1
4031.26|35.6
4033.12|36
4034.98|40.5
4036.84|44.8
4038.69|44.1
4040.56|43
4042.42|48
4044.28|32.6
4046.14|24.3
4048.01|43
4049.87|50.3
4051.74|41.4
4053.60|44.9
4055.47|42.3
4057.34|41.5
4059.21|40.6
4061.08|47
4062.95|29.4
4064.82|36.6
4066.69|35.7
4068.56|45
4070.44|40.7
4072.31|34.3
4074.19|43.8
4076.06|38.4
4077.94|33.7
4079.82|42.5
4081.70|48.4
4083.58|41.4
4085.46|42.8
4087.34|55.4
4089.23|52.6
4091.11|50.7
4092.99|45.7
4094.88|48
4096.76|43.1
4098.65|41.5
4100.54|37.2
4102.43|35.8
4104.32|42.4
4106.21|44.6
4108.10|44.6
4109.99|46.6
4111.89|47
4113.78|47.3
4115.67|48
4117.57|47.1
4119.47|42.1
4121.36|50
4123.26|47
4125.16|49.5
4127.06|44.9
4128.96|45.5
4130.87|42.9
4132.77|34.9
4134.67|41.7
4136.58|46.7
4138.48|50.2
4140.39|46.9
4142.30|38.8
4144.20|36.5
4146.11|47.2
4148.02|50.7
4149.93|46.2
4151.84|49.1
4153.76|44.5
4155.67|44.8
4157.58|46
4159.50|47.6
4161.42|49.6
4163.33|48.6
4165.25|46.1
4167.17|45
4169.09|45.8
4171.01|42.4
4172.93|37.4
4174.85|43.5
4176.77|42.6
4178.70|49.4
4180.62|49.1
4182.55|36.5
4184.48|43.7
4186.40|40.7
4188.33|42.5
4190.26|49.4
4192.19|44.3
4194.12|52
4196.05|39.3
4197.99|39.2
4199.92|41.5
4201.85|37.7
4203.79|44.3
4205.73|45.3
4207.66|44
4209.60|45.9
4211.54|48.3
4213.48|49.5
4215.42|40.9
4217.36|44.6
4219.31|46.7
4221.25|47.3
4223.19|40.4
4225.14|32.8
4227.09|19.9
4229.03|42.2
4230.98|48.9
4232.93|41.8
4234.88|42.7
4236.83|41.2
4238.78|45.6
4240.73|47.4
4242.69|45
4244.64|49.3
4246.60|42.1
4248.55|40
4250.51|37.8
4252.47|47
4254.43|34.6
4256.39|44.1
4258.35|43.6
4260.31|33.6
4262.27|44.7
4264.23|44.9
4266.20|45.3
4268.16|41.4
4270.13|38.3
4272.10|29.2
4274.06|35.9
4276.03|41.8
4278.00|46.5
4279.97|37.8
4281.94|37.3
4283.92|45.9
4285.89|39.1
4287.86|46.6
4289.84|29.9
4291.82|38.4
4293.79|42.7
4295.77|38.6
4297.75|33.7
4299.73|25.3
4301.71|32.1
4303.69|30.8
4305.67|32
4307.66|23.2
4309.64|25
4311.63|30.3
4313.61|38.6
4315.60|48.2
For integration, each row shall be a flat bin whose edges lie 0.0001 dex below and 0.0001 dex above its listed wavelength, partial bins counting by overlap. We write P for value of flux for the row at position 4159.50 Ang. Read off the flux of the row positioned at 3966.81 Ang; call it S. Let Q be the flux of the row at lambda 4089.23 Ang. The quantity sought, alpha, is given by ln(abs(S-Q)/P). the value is -0.1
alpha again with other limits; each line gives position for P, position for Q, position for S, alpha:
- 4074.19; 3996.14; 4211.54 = -1.6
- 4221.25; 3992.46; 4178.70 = -1.5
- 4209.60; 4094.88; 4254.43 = -1.2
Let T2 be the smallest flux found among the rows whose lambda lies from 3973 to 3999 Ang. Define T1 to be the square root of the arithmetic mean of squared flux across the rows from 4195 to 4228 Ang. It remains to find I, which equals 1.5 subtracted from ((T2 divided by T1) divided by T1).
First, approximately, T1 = 42.2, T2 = 26.8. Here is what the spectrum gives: -1.48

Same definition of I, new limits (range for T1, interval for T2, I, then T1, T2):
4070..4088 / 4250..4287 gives -1.48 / 42.6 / 29.2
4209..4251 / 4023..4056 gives -1.49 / 43.2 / 24.3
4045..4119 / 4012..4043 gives -1.48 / 43.1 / 35.6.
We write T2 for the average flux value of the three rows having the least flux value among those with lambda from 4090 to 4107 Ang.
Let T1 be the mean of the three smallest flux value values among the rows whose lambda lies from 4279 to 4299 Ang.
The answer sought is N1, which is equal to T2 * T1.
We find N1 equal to 1284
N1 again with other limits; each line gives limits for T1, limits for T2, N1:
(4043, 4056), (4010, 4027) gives 1366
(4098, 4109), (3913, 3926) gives 939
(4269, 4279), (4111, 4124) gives 1564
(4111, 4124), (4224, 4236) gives 1429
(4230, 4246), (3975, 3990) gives 1420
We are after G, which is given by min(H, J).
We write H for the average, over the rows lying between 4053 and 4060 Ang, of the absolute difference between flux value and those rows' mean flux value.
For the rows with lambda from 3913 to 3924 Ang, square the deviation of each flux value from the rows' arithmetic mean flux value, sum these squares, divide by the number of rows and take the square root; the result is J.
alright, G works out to 1.3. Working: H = 1.3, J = 4.1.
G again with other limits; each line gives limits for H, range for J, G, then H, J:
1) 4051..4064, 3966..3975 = 3.4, 3.4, 7.1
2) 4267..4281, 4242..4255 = 3.9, 3.9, 4.8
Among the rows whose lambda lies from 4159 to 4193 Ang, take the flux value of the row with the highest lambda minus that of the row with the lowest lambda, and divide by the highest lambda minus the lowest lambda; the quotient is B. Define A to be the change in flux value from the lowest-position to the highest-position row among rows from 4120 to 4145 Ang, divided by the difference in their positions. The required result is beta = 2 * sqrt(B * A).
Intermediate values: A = -0.59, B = -0.10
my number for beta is 0.5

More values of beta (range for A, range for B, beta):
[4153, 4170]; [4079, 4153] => 0.2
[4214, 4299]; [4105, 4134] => 0.4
